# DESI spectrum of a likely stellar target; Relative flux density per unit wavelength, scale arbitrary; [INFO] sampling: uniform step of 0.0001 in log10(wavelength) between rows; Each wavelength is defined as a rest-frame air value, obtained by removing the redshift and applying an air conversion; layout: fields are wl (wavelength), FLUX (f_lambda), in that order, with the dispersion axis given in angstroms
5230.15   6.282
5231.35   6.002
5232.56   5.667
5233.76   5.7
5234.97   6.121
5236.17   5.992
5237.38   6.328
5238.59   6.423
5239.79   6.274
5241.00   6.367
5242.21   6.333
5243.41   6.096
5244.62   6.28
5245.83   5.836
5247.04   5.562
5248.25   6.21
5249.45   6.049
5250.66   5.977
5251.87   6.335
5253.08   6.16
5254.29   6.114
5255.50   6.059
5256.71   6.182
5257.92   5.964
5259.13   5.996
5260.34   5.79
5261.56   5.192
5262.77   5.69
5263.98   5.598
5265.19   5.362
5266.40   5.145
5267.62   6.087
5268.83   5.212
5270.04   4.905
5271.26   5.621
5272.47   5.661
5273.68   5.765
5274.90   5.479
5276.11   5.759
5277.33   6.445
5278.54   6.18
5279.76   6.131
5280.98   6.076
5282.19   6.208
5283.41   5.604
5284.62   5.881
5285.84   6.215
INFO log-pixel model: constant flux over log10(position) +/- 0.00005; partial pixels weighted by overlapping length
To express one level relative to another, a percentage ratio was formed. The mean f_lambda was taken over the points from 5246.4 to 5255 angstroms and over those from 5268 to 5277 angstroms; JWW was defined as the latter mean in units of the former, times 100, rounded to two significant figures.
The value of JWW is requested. 91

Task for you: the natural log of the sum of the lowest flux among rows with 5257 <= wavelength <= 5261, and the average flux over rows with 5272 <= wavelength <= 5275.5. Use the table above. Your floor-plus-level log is 2.436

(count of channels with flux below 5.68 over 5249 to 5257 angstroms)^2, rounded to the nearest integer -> 0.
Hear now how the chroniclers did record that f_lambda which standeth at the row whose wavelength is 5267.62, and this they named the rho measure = 6.087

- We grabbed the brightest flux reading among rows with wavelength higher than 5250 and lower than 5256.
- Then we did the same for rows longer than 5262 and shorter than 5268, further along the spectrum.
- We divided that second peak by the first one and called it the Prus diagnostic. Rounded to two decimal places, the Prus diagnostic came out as 0.96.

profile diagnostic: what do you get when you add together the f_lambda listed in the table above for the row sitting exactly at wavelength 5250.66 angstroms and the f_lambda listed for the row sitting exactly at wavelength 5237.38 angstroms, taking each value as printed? 12.3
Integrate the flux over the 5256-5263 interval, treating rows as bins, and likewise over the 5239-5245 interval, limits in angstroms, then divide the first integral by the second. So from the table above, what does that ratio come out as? 1.1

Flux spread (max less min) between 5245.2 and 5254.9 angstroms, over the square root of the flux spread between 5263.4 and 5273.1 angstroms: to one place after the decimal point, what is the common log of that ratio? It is -0.1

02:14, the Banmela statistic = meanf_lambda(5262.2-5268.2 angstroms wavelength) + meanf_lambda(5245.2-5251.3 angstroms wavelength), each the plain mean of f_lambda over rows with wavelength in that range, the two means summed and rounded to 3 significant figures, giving 11.5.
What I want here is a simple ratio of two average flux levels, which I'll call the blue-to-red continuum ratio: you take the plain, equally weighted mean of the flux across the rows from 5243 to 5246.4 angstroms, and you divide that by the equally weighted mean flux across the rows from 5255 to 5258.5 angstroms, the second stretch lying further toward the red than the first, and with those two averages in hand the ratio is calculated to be 1.00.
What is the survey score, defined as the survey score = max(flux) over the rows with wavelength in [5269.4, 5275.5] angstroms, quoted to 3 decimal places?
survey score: 5.765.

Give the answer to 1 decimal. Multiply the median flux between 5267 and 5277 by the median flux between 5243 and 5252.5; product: 34.3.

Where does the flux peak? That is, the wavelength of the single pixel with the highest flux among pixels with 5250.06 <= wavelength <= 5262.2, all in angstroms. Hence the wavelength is 5251.87 angstroms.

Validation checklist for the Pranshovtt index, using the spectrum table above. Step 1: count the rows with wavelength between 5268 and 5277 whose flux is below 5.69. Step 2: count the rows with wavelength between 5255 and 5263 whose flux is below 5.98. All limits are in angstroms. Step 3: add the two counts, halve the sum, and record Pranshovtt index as 4.5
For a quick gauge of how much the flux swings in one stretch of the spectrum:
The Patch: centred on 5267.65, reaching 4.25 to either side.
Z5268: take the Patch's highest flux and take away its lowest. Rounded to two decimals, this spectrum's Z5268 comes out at 1.18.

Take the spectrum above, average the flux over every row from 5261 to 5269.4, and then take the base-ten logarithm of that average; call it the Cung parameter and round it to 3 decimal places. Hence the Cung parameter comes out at 0.738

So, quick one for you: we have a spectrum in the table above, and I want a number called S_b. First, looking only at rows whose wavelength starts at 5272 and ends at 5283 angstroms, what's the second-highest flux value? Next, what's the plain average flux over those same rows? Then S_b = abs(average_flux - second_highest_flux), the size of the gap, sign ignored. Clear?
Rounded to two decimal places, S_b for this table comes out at 0.24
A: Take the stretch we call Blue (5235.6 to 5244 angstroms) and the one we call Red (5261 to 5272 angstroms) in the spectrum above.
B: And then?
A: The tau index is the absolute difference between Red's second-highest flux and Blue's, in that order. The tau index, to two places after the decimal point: 0.68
